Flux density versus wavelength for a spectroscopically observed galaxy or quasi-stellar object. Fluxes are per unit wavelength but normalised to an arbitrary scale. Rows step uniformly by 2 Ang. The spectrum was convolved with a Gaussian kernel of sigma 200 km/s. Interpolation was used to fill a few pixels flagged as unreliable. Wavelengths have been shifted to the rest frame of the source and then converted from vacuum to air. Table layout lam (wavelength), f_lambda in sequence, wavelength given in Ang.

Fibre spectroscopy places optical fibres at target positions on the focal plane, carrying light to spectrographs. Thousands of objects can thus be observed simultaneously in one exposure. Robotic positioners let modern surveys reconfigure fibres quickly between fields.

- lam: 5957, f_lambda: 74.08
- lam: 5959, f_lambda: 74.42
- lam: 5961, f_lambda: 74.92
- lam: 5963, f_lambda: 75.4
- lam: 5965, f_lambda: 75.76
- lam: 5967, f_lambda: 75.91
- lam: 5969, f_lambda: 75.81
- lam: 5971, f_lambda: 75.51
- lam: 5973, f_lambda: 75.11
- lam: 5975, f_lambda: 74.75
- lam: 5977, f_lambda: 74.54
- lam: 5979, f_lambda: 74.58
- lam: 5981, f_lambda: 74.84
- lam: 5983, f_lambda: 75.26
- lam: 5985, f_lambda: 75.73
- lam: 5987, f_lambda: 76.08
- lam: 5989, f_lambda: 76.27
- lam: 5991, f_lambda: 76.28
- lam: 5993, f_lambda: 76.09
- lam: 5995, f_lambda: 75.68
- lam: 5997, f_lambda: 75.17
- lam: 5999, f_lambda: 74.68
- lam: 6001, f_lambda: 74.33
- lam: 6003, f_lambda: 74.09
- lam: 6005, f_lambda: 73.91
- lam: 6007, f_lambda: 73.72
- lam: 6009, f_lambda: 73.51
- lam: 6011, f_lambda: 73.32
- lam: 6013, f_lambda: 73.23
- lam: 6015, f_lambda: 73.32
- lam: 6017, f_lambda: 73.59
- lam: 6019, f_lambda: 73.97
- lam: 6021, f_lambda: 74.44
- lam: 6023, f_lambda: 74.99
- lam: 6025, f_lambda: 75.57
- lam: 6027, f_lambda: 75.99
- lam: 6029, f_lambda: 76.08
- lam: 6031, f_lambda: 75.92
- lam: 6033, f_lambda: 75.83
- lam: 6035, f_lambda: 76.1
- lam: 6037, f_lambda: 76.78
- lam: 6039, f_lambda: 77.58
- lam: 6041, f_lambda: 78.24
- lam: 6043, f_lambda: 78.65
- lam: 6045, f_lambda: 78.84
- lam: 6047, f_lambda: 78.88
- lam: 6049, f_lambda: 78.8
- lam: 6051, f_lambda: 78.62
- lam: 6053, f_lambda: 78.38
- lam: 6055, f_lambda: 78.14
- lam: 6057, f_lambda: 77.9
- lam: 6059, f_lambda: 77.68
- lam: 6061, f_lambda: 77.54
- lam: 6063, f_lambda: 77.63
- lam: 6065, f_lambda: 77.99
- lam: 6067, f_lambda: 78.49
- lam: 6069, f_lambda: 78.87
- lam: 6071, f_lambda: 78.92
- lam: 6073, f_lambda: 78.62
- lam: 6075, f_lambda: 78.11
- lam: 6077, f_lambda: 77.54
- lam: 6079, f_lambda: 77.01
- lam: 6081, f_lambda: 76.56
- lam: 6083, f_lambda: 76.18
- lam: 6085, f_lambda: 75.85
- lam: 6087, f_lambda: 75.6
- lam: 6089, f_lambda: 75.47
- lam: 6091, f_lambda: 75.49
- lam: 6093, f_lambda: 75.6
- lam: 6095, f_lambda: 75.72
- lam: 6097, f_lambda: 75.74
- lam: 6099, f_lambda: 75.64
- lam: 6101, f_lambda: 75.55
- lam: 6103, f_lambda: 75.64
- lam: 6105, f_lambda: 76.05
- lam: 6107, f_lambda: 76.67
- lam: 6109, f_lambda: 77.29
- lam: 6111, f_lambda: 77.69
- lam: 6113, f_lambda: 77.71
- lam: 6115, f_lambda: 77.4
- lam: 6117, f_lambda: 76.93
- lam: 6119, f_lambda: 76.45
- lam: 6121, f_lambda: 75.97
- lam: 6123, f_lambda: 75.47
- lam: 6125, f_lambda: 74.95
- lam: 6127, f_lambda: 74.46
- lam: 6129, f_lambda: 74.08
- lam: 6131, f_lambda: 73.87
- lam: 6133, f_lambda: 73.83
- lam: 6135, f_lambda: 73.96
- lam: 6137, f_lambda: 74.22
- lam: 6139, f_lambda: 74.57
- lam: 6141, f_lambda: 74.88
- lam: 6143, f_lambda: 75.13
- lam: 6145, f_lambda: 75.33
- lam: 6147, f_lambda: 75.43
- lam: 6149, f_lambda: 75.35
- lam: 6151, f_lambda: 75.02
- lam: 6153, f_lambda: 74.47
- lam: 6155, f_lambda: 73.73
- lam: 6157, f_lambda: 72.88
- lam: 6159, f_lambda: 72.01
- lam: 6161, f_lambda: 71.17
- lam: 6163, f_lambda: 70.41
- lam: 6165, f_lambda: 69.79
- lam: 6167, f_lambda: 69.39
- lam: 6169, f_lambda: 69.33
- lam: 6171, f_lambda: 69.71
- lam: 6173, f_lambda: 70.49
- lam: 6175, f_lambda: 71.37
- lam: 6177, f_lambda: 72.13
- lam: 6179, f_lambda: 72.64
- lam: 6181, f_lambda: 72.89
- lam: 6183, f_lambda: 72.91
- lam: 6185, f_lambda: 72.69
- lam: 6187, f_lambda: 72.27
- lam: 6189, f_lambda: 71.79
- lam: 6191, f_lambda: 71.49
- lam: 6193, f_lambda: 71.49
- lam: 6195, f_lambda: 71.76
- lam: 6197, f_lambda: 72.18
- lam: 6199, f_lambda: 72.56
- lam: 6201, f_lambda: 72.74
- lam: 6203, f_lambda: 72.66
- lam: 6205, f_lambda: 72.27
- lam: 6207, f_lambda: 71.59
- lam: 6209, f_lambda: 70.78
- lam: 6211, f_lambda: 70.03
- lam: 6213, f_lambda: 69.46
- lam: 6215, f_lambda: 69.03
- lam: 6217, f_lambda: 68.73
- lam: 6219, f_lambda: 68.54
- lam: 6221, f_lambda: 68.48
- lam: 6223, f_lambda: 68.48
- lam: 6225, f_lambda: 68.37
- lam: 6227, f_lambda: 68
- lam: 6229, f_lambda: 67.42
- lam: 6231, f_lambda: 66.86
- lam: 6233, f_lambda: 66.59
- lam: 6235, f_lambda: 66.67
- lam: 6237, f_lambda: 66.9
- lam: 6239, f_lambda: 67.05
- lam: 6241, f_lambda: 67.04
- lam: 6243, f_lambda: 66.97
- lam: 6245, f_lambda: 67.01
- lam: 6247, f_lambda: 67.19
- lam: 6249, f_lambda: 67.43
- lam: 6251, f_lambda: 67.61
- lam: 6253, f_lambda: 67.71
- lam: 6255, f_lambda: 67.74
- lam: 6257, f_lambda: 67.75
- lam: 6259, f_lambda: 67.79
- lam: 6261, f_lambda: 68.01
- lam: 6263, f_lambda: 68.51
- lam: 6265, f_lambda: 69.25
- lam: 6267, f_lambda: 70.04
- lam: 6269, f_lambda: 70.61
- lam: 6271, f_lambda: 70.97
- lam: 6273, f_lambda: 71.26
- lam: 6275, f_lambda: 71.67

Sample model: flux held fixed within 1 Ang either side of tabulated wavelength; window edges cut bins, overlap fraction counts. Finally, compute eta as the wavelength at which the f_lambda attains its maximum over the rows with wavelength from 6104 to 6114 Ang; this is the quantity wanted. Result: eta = 6113 Ang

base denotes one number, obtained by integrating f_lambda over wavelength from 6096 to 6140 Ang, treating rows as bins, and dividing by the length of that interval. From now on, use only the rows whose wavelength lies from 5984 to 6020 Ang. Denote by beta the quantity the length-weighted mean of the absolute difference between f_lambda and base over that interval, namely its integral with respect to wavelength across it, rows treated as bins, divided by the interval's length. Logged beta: 1.3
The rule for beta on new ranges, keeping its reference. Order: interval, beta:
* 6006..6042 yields 1.3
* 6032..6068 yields 2.3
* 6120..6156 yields 1.0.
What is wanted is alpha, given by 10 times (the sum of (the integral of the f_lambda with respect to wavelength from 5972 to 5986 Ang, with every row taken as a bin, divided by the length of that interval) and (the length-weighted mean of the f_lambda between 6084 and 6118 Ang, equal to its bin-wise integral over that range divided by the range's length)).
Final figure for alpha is 1512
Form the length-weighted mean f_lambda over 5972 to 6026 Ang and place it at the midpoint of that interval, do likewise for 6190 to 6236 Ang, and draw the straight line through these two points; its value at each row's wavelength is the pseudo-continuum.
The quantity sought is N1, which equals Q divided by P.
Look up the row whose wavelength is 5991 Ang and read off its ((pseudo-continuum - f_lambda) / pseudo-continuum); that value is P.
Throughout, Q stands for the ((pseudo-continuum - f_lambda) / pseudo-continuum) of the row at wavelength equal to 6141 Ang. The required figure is 2.6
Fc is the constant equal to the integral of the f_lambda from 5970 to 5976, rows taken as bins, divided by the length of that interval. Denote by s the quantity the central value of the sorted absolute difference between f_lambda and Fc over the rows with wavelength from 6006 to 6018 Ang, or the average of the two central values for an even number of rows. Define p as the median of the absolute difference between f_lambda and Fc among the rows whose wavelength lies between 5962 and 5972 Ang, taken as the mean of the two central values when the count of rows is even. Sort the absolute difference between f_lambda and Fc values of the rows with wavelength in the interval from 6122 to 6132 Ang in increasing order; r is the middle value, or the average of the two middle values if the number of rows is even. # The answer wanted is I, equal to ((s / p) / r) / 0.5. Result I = 8.1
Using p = 0.64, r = 0.7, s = 1.7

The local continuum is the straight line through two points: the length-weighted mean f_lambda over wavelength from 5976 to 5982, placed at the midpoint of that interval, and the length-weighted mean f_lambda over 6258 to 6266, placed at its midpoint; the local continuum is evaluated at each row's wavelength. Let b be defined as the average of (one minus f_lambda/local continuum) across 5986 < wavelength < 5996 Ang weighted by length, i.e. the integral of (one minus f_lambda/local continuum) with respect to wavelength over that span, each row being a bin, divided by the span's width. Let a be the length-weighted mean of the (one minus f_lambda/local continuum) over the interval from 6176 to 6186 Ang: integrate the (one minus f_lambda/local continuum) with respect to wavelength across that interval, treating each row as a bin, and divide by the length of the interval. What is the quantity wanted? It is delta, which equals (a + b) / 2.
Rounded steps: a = -0.035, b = -0.023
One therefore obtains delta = -0.029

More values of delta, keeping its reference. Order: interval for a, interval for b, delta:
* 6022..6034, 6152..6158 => -0.035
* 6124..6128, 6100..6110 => -0.054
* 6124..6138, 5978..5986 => -0.024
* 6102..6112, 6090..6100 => -0.058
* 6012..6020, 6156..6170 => 0.001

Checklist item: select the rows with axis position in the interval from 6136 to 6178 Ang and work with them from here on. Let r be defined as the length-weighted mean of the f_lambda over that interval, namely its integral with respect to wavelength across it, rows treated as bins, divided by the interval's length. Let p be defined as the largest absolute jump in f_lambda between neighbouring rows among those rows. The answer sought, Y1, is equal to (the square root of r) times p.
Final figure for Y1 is 7.5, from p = 0.88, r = 73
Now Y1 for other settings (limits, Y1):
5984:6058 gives 7.0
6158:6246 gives 7.4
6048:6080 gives 5.0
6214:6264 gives 4.8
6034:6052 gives 7.1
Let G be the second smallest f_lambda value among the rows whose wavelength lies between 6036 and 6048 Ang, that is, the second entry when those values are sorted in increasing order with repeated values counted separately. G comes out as 77.58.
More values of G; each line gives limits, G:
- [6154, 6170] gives 69.39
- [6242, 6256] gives 67.01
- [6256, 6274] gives 67.79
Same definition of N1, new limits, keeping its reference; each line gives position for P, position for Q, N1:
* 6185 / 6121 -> 1.8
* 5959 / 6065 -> -4.1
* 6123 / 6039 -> 1.0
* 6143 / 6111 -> 1.5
